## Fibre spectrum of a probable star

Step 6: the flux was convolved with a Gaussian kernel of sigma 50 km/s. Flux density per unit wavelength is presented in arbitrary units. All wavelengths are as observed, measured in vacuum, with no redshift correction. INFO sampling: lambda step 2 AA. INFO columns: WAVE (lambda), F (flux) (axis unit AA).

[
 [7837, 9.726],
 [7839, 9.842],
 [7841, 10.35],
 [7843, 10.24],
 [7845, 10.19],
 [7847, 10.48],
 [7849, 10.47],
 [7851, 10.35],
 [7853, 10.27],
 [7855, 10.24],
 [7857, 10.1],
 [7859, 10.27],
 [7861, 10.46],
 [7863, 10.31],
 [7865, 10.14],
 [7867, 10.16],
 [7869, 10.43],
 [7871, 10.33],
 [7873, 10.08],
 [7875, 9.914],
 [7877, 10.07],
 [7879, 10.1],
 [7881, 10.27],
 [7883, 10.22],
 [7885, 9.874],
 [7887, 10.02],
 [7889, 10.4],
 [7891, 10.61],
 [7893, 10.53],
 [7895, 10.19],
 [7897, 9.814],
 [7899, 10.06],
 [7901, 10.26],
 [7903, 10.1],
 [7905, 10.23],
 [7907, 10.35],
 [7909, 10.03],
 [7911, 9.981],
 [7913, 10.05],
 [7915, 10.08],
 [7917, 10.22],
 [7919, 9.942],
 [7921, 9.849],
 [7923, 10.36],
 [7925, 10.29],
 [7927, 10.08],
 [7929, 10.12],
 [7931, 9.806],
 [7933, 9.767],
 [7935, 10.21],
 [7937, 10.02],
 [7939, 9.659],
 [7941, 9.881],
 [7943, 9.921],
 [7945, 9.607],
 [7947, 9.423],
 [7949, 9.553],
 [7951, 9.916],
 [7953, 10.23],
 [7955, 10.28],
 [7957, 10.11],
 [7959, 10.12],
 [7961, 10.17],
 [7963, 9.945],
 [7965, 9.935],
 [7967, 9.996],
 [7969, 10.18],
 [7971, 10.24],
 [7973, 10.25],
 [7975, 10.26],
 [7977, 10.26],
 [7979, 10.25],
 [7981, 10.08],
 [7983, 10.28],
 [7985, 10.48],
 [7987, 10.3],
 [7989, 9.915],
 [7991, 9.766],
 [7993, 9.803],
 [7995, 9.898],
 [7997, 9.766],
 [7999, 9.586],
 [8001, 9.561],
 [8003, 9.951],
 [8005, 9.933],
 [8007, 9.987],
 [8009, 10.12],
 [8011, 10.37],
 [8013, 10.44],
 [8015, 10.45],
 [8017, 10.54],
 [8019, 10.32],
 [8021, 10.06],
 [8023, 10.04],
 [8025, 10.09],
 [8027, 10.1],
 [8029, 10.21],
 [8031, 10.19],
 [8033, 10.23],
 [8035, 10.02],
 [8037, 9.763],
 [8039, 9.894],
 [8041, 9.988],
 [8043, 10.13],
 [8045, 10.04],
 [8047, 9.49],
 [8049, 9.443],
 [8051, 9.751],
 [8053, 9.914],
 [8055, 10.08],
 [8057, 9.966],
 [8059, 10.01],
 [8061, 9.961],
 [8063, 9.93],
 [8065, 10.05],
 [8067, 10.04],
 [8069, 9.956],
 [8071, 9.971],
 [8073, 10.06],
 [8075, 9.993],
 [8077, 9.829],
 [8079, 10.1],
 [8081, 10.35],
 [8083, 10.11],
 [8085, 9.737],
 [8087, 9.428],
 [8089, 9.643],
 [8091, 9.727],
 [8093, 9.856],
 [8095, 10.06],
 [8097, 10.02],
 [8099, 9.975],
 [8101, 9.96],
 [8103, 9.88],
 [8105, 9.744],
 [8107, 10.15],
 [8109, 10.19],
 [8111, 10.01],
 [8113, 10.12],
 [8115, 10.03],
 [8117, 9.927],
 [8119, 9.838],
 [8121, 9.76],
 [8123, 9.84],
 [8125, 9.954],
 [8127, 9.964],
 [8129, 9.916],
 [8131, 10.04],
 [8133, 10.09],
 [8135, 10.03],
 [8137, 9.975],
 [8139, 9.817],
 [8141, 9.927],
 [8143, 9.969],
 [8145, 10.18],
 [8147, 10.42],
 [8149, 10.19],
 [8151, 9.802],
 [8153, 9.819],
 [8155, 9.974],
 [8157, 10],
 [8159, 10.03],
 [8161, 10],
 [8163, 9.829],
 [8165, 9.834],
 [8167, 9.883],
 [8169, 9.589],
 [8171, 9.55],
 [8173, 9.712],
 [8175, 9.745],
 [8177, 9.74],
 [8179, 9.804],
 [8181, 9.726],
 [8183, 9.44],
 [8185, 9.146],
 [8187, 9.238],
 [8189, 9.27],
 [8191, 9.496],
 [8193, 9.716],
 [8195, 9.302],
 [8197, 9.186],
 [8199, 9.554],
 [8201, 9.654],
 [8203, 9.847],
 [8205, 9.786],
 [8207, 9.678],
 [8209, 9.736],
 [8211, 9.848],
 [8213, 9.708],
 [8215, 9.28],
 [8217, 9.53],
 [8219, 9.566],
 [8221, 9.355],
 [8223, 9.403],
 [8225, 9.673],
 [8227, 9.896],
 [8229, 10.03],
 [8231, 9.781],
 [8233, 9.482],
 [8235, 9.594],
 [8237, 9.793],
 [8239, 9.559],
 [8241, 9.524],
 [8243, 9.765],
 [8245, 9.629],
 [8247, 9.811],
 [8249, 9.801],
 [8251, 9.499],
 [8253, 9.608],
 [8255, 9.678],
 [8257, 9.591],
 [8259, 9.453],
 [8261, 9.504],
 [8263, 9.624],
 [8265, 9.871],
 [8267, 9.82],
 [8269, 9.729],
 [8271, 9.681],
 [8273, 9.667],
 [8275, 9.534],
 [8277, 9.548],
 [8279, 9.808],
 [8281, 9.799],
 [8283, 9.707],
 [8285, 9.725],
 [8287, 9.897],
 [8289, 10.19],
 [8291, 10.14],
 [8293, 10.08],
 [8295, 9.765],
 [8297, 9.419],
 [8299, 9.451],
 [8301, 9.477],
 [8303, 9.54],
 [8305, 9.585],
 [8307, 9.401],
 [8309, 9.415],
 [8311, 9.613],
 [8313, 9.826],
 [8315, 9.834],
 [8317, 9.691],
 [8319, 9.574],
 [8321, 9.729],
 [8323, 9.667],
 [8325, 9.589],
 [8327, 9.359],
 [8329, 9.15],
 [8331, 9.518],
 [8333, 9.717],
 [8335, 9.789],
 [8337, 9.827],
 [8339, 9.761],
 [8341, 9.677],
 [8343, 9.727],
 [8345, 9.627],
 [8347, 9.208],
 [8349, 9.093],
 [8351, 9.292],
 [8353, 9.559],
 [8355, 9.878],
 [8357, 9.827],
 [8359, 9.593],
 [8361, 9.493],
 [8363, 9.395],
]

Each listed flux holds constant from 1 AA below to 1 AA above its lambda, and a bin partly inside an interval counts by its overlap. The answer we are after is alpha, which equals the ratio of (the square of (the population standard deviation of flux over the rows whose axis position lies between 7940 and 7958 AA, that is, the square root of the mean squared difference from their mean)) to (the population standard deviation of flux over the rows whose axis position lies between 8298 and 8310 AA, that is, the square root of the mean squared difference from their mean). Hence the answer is 1.23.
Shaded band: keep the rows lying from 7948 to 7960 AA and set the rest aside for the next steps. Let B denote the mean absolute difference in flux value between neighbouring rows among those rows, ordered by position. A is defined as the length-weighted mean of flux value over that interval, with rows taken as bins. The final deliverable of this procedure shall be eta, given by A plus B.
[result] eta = 10.2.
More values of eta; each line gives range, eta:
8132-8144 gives 10.1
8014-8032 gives 10.3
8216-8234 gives 9.8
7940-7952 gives 9.9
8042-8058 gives 10.1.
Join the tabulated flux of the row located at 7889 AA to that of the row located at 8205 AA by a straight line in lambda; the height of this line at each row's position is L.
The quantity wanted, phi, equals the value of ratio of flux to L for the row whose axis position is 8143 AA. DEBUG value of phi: 1.006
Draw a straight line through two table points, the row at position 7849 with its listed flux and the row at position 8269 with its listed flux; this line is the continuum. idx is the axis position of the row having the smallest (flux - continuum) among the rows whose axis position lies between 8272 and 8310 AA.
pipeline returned 8307 AA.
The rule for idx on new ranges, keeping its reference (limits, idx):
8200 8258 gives 8215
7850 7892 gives 7885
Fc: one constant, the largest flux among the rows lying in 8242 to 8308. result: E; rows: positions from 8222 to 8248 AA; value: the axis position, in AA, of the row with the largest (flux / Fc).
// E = 8229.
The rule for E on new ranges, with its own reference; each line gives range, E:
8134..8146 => 8145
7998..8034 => 8017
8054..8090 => 8081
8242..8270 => 8265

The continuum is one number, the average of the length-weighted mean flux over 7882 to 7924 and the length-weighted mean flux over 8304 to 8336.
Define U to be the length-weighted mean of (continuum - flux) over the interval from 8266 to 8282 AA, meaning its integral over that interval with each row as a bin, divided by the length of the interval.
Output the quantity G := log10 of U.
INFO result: -0.8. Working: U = 0.17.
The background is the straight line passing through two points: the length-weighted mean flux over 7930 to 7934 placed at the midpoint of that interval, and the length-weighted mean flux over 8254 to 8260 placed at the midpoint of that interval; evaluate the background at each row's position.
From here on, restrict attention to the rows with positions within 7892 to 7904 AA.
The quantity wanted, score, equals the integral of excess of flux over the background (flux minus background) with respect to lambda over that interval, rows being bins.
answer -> 4.2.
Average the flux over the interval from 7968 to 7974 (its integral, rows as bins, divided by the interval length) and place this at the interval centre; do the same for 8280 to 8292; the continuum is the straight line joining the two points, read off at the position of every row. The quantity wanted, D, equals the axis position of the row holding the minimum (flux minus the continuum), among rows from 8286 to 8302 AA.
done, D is 8297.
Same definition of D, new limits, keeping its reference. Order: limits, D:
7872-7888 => 7885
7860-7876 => 7875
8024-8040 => 8037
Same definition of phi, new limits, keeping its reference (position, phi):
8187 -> 0.941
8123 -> 0.989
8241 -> 0.980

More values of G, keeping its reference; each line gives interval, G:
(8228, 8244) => -0.7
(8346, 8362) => -0.4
